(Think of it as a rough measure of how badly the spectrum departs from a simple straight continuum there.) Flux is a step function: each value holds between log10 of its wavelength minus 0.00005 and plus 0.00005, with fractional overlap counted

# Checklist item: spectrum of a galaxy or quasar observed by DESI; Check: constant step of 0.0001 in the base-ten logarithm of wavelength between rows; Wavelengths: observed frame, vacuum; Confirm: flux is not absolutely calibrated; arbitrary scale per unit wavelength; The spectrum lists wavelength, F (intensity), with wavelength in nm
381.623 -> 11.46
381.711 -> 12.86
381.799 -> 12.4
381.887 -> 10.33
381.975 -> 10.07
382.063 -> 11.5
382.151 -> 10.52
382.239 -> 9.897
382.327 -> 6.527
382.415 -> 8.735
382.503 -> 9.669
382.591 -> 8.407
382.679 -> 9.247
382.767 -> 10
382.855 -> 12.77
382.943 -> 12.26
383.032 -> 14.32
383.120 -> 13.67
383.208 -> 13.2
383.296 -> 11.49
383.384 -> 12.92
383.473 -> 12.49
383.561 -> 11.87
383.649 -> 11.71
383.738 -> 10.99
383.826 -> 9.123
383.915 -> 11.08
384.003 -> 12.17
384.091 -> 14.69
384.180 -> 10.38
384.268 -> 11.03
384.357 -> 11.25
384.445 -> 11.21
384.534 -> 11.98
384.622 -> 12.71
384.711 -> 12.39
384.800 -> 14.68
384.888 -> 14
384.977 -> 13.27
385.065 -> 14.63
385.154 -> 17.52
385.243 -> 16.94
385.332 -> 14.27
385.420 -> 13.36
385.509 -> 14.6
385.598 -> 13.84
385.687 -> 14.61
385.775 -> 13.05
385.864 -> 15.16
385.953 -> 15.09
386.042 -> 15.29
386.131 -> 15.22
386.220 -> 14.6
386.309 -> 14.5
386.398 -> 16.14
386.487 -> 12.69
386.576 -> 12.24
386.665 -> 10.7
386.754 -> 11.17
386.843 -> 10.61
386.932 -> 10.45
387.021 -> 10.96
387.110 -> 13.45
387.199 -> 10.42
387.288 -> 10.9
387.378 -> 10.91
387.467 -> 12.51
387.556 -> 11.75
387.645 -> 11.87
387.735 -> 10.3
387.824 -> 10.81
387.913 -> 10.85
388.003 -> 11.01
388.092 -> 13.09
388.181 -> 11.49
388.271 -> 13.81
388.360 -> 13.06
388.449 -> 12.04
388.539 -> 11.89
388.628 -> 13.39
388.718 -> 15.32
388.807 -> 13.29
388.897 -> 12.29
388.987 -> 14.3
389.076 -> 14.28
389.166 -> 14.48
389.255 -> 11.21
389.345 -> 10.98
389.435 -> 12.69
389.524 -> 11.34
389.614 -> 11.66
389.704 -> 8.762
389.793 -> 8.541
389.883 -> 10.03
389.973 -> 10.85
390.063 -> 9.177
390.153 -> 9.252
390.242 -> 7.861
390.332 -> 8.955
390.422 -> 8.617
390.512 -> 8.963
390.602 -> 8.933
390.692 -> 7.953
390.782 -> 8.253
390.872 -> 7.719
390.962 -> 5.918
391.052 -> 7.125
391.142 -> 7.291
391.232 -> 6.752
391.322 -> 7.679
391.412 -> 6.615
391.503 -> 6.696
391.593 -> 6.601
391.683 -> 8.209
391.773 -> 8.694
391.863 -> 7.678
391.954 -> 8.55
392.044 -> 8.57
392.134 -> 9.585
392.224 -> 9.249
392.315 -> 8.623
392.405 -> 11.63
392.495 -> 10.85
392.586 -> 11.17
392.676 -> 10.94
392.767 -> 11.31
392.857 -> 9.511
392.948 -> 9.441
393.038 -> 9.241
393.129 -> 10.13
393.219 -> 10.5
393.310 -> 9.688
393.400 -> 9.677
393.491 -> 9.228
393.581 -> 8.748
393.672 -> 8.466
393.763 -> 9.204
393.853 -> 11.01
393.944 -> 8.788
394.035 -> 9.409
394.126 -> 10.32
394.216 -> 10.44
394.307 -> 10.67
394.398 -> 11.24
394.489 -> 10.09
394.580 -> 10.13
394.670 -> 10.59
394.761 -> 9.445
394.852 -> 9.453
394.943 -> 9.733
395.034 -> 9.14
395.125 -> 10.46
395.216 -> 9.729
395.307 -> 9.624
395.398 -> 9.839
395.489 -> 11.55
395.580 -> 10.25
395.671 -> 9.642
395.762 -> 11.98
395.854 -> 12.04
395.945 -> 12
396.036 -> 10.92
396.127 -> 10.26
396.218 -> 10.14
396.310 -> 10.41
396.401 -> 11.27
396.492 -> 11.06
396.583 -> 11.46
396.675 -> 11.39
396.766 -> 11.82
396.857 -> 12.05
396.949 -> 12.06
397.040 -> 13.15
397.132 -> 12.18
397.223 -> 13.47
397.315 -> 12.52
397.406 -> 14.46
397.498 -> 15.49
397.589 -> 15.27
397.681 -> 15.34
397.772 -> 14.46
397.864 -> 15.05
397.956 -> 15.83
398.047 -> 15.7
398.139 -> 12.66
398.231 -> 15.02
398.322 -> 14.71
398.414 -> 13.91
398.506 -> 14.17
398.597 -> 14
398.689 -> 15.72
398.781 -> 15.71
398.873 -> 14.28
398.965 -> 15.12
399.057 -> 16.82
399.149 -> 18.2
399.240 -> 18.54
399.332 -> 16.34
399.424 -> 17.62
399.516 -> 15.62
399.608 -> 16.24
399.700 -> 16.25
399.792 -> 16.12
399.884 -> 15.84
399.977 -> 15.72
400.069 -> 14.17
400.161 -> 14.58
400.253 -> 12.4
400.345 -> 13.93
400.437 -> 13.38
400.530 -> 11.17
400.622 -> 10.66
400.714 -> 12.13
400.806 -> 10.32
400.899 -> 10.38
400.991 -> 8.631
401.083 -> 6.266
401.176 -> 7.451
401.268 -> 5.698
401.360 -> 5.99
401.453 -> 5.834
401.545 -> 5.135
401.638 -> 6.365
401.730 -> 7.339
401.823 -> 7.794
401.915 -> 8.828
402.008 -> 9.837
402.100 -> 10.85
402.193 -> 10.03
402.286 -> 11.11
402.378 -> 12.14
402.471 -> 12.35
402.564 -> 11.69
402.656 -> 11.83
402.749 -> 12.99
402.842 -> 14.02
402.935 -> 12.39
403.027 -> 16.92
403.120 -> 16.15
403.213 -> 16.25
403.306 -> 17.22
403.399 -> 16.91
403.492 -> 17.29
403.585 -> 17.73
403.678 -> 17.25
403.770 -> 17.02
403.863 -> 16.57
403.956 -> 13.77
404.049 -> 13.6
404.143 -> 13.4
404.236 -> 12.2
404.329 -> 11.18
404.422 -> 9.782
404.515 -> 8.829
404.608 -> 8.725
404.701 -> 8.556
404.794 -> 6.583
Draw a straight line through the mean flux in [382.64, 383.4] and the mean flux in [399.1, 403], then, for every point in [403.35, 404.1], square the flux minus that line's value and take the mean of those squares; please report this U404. 23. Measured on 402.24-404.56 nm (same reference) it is 12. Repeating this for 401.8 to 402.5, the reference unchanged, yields 4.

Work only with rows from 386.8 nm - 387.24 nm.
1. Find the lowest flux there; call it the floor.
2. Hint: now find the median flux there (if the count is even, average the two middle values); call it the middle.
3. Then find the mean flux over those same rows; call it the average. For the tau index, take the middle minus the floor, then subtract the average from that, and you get -11.0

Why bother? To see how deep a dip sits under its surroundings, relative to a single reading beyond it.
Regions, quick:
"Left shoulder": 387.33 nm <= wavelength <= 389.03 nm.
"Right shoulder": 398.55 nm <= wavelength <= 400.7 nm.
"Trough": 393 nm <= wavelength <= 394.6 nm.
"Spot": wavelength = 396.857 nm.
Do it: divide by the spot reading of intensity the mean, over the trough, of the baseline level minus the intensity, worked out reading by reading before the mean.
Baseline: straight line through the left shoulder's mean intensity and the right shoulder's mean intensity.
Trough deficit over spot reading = 0.32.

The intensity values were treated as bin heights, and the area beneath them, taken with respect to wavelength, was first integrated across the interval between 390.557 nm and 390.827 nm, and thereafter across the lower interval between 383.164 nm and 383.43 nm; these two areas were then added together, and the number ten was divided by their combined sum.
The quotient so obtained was 1.79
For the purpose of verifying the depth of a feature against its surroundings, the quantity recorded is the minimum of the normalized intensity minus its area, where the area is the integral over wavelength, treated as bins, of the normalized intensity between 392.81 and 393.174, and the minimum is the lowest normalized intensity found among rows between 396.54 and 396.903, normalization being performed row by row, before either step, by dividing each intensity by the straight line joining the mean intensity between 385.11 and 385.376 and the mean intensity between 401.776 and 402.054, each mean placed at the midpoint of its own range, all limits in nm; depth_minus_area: 0.75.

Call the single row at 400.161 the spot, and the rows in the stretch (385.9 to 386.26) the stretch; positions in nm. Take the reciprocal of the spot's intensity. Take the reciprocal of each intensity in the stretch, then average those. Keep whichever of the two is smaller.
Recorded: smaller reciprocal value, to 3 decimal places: 0.066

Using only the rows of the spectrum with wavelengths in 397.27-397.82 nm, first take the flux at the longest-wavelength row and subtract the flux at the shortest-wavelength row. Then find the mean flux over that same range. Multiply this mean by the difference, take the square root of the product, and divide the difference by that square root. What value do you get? 0.36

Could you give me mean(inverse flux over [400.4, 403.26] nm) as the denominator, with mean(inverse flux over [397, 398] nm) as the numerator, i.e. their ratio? 0.66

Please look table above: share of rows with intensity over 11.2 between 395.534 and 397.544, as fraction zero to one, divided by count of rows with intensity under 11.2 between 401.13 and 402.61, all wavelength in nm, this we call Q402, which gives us 0.052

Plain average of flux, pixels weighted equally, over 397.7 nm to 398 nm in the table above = 15.1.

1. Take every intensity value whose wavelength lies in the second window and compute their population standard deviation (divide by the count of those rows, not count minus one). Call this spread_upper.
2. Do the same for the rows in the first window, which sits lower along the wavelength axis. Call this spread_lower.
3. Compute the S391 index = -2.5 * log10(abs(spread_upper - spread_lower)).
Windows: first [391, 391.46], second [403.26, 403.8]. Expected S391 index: 2.3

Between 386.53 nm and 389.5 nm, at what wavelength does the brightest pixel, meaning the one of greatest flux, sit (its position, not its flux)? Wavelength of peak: 388.718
